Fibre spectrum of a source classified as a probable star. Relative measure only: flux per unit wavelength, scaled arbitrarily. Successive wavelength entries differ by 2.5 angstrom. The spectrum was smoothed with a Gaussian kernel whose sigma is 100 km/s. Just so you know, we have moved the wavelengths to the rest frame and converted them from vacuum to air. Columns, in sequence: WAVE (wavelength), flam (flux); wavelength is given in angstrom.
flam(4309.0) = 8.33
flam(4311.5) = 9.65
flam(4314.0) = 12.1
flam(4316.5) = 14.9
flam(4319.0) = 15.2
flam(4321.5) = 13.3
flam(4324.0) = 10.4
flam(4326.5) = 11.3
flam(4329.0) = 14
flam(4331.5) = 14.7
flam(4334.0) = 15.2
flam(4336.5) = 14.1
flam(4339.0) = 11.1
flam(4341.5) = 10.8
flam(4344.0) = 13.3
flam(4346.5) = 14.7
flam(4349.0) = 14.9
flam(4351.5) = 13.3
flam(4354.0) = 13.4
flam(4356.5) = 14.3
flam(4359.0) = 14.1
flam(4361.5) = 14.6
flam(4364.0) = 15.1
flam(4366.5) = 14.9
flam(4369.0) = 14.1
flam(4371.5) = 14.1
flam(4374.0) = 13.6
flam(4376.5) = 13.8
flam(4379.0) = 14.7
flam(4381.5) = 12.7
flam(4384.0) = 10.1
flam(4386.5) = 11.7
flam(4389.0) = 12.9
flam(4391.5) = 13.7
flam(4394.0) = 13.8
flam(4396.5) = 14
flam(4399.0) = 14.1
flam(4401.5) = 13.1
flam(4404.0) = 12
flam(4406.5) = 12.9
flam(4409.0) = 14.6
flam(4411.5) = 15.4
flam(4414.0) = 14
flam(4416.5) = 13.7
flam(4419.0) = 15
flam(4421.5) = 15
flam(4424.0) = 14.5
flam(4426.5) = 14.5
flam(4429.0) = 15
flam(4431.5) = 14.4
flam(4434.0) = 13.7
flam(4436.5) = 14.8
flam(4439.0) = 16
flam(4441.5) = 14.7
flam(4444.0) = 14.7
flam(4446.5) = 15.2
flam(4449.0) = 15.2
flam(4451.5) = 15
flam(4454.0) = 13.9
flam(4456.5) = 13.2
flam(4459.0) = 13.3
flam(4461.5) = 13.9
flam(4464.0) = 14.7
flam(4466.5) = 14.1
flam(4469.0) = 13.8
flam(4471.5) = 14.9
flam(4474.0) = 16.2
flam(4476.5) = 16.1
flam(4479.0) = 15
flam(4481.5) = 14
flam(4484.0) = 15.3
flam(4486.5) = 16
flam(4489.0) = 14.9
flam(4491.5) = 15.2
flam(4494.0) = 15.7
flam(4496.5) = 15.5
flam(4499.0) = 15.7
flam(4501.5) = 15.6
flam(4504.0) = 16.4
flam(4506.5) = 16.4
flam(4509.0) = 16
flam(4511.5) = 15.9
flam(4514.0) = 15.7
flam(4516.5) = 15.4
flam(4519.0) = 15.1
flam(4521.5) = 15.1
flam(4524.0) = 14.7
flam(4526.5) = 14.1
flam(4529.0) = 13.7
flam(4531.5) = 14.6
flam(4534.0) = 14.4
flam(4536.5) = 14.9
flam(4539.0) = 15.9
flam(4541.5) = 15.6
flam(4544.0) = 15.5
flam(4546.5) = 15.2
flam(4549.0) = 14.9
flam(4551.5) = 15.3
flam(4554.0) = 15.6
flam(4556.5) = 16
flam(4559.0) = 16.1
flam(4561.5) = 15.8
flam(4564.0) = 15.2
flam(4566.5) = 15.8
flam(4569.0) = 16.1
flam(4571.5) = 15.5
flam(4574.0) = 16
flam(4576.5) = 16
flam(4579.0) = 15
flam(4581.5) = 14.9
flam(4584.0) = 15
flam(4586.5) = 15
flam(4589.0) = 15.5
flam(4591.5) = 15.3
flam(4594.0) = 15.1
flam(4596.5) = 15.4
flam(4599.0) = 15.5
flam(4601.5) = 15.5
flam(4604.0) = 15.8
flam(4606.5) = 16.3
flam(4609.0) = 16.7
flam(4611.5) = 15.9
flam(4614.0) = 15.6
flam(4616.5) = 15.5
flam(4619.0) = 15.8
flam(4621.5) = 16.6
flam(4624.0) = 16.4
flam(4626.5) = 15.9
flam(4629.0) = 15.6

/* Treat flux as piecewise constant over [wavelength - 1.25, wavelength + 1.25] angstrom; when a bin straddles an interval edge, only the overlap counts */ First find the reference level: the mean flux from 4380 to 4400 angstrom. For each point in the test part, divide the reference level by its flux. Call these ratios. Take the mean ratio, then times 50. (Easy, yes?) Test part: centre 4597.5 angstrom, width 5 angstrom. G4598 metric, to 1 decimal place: 41.7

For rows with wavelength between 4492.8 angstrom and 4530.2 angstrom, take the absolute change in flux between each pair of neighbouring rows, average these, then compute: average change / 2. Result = 0.14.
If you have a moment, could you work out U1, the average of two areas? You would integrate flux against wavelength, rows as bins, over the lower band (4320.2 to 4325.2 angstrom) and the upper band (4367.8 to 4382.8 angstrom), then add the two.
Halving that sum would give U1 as 133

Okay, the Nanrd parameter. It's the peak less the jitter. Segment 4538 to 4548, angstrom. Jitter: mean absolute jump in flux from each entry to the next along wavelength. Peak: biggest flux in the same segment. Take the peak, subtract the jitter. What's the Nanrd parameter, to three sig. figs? 15.7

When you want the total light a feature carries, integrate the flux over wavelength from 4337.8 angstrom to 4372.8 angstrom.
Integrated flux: 482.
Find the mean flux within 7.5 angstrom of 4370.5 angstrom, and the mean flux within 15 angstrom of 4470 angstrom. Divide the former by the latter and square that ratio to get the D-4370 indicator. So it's 0.96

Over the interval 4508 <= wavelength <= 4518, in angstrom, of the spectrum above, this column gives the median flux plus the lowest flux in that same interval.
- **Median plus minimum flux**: 31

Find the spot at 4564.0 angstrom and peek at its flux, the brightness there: 15.2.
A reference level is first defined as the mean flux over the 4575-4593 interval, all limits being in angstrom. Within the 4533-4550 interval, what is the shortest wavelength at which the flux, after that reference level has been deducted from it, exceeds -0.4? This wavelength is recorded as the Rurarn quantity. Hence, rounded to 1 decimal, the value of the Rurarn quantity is 4536.5 angstrom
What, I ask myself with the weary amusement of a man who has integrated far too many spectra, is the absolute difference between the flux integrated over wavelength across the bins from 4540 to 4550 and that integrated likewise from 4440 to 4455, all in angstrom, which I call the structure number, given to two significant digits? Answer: 69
